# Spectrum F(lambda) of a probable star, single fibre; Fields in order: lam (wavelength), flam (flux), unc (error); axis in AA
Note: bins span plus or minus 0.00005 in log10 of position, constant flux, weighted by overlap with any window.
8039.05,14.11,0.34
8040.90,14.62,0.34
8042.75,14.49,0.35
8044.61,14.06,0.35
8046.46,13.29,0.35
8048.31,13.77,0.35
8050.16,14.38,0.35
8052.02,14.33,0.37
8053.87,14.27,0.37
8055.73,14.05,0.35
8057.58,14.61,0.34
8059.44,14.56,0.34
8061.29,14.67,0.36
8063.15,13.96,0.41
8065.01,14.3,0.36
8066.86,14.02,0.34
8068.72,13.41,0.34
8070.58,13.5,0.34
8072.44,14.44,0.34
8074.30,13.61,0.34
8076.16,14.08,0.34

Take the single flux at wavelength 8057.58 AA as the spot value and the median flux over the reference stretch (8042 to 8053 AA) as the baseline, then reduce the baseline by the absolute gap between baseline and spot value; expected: 13.8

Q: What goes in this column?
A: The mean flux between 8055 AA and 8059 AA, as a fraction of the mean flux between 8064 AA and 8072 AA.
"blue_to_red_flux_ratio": 1.04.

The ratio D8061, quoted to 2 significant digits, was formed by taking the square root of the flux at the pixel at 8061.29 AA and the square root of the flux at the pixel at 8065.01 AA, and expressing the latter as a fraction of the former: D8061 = 0.99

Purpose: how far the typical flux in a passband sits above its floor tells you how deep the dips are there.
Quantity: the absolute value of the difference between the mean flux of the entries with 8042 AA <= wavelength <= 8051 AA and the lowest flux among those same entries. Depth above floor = 0.7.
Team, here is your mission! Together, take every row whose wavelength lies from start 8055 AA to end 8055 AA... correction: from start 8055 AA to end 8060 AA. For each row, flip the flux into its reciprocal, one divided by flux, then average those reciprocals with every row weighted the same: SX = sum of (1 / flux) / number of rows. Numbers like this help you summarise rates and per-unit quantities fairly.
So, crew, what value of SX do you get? 0.0694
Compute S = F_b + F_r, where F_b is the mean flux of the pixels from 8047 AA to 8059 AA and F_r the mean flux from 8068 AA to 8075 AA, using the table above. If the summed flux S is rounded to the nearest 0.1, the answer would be 28.0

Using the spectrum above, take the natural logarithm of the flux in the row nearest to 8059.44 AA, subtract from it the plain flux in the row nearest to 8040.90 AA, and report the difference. -11.9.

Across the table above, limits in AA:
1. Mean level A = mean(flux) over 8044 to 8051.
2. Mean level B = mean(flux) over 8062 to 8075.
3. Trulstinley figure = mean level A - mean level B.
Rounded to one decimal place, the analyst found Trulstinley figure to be 0.0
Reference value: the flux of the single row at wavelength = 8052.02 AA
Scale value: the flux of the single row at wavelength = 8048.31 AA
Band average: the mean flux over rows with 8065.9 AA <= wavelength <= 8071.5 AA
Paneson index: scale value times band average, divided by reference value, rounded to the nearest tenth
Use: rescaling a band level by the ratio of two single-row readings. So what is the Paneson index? 13.1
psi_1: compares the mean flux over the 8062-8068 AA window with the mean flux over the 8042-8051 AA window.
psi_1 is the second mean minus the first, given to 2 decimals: -0.10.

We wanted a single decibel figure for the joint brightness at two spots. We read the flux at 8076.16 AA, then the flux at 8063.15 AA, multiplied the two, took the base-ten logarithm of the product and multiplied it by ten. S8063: 22.9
